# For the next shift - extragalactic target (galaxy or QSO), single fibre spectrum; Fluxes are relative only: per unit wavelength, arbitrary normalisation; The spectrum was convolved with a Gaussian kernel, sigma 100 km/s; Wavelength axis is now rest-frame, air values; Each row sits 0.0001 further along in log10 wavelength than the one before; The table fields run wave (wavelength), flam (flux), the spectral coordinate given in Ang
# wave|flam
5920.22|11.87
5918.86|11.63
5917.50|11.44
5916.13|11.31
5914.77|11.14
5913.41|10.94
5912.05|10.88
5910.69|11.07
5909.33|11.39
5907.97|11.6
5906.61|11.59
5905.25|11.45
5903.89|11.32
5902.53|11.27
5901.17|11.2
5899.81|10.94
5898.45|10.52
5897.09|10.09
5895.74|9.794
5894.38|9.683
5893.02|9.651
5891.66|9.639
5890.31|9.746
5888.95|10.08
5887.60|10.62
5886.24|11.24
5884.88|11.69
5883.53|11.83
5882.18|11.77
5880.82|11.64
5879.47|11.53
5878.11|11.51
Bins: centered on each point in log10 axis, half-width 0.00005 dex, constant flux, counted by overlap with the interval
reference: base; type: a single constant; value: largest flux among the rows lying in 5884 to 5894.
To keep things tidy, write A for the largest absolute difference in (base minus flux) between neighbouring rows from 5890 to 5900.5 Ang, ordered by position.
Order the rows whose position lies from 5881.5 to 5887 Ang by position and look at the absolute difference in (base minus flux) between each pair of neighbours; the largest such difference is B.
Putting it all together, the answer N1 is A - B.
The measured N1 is -0.02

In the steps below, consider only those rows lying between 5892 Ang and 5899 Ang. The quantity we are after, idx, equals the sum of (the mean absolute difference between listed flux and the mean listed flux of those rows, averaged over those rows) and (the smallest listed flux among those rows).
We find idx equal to 9.9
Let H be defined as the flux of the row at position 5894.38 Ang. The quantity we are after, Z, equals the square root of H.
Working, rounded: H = 9.683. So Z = 3.11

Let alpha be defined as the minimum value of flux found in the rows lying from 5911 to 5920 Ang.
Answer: 10.88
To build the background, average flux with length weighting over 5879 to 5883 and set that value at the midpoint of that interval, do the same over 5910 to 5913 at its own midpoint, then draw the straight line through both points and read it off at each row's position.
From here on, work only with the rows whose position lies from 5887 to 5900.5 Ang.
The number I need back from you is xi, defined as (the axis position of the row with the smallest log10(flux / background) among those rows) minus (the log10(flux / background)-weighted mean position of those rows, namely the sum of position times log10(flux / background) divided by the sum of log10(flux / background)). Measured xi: -1.4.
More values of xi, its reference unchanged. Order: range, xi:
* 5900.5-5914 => 5.3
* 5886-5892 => 1.8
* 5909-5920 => -4.2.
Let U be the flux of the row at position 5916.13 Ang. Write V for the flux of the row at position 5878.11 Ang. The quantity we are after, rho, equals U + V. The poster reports 22.8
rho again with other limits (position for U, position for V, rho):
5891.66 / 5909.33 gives 21.0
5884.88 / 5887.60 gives 22.3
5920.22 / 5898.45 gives 22.4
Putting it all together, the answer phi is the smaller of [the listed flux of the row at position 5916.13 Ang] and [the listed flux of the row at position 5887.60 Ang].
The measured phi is 10.6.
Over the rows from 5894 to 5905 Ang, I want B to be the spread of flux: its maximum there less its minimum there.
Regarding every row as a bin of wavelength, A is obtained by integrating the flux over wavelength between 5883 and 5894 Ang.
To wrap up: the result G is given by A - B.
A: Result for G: 114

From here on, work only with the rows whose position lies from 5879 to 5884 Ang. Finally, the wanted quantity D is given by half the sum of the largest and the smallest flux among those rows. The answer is 11.68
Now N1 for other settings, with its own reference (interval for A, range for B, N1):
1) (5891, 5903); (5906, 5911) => 0.11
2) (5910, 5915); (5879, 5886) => 0.06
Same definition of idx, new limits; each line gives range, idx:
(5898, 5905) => 10.8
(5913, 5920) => 11.1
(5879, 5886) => 11.6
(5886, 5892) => 10.2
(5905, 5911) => 11.2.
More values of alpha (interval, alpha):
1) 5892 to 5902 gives 9.651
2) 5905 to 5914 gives 10.88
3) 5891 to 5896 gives 9.639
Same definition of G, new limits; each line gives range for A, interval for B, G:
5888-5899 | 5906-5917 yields 108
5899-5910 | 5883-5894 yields 122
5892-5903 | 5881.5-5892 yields 112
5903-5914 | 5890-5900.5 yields 123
